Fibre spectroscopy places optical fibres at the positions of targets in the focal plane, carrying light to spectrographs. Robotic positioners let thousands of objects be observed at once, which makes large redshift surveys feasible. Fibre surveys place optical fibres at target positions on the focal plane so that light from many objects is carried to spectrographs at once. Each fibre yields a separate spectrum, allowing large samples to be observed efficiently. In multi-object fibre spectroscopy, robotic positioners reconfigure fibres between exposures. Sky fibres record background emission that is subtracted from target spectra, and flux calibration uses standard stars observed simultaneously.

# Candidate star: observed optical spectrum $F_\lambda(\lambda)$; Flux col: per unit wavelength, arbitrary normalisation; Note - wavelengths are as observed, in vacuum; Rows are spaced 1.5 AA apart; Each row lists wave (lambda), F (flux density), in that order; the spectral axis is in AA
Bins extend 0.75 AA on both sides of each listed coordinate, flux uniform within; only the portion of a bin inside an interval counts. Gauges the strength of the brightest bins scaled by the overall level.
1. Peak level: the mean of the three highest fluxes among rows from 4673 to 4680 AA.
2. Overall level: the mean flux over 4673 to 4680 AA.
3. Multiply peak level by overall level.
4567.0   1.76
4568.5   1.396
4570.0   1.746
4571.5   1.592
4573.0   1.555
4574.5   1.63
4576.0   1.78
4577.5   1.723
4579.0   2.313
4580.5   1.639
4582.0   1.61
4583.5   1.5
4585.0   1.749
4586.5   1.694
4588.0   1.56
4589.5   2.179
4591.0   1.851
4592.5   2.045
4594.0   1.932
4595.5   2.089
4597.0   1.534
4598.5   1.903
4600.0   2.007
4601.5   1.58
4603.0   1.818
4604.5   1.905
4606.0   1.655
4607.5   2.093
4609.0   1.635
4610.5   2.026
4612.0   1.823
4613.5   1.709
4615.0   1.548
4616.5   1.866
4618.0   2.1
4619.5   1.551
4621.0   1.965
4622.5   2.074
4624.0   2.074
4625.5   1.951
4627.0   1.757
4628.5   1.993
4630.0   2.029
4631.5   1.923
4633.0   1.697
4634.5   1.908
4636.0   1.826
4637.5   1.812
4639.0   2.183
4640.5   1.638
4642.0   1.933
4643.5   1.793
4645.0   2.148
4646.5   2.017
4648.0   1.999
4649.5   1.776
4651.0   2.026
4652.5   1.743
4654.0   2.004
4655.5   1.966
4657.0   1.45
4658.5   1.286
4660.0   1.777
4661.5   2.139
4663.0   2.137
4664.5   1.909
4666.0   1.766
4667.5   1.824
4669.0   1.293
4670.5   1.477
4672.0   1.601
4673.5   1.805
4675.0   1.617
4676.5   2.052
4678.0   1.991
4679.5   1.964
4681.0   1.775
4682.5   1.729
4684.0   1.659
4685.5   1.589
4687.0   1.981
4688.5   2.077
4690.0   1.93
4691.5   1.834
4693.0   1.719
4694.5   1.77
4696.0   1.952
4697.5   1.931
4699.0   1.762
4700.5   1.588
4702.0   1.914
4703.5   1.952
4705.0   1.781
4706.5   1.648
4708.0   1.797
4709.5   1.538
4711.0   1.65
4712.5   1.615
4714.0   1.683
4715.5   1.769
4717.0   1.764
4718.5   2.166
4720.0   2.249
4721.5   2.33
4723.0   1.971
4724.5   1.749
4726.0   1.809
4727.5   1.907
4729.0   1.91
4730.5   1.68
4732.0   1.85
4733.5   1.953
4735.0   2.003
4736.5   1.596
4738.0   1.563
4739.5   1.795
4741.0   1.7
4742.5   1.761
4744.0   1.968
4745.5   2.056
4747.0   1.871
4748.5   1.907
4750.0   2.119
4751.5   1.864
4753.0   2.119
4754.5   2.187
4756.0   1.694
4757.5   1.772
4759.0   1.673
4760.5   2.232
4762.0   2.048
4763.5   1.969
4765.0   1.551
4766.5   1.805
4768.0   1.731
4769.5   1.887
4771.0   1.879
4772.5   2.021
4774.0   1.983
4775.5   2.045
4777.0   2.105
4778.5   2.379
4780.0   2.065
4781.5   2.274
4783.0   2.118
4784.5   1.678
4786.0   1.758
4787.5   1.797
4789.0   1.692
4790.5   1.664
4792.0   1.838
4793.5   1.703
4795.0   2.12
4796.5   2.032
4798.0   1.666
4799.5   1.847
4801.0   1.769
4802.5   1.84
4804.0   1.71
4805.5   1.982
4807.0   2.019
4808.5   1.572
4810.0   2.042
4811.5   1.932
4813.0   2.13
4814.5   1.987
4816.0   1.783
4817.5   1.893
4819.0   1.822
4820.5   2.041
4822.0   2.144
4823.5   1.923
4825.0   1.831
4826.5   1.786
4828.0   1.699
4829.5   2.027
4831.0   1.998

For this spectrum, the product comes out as 3.78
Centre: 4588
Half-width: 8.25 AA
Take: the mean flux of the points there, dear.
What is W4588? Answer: 1.80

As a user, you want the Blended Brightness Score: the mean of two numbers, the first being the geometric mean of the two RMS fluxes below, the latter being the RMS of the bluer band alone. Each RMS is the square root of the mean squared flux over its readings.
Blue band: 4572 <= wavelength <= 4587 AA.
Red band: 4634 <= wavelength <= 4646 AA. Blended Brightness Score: 1.78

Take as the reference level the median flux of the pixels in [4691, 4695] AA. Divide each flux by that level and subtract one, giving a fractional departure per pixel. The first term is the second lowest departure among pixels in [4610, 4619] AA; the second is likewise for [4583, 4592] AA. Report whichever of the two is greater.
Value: -0.034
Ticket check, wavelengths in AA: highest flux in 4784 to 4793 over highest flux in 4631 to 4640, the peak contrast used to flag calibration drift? 0.84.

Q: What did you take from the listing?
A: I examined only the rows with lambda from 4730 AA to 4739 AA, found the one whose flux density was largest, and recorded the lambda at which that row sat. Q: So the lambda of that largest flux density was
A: 4735.0 AA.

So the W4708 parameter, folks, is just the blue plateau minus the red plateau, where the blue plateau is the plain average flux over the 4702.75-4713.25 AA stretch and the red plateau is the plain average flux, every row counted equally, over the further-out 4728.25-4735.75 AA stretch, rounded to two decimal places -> -0.17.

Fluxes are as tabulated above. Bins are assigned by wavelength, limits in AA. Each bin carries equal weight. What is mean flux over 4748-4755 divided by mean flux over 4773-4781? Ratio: 0.96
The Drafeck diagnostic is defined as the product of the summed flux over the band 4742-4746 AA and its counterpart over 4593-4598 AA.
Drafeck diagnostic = 32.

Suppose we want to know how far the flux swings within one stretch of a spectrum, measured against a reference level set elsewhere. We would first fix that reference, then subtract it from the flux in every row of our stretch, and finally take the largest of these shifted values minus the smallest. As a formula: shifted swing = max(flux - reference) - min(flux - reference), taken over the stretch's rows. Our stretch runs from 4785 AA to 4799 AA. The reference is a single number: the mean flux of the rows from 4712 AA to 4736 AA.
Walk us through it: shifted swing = 0.46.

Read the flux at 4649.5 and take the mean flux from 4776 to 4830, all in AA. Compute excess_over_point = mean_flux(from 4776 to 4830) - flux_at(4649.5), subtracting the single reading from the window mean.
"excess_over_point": 0.13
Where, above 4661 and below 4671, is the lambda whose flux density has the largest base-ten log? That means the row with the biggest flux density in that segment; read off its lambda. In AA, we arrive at 4661.5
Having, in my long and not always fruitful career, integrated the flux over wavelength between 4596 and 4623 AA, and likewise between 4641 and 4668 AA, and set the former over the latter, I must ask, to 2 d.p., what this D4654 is 0.97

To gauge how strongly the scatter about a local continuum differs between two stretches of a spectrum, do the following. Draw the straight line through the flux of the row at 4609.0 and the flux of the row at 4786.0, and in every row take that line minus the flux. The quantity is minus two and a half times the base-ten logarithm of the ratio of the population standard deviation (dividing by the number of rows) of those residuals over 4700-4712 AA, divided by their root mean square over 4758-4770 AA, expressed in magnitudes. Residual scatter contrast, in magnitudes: 0.56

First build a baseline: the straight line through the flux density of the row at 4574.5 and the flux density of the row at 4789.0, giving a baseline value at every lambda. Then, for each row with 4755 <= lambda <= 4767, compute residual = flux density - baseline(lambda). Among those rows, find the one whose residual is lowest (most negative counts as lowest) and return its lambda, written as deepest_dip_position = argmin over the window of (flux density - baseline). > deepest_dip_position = 4765.0 AA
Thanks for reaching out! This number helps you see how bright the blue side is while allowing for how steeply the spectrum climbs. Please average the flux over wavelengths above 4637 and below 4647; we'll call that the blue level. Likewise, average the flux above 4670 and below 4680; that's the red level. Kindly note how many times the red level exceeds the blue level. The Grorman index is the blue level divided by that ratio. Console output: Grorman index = 2.09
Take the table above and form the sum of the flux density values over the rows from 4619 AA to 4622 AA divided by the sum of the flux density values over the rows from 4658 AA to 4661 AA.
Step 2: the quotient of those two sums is 1.15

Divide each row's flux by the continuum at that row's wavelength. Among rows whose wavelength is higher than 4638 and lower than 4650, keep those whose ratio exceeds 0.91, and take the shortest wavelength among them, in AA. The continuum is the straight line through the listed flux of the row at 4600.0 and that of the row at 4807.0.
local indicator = 4639.0 AA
